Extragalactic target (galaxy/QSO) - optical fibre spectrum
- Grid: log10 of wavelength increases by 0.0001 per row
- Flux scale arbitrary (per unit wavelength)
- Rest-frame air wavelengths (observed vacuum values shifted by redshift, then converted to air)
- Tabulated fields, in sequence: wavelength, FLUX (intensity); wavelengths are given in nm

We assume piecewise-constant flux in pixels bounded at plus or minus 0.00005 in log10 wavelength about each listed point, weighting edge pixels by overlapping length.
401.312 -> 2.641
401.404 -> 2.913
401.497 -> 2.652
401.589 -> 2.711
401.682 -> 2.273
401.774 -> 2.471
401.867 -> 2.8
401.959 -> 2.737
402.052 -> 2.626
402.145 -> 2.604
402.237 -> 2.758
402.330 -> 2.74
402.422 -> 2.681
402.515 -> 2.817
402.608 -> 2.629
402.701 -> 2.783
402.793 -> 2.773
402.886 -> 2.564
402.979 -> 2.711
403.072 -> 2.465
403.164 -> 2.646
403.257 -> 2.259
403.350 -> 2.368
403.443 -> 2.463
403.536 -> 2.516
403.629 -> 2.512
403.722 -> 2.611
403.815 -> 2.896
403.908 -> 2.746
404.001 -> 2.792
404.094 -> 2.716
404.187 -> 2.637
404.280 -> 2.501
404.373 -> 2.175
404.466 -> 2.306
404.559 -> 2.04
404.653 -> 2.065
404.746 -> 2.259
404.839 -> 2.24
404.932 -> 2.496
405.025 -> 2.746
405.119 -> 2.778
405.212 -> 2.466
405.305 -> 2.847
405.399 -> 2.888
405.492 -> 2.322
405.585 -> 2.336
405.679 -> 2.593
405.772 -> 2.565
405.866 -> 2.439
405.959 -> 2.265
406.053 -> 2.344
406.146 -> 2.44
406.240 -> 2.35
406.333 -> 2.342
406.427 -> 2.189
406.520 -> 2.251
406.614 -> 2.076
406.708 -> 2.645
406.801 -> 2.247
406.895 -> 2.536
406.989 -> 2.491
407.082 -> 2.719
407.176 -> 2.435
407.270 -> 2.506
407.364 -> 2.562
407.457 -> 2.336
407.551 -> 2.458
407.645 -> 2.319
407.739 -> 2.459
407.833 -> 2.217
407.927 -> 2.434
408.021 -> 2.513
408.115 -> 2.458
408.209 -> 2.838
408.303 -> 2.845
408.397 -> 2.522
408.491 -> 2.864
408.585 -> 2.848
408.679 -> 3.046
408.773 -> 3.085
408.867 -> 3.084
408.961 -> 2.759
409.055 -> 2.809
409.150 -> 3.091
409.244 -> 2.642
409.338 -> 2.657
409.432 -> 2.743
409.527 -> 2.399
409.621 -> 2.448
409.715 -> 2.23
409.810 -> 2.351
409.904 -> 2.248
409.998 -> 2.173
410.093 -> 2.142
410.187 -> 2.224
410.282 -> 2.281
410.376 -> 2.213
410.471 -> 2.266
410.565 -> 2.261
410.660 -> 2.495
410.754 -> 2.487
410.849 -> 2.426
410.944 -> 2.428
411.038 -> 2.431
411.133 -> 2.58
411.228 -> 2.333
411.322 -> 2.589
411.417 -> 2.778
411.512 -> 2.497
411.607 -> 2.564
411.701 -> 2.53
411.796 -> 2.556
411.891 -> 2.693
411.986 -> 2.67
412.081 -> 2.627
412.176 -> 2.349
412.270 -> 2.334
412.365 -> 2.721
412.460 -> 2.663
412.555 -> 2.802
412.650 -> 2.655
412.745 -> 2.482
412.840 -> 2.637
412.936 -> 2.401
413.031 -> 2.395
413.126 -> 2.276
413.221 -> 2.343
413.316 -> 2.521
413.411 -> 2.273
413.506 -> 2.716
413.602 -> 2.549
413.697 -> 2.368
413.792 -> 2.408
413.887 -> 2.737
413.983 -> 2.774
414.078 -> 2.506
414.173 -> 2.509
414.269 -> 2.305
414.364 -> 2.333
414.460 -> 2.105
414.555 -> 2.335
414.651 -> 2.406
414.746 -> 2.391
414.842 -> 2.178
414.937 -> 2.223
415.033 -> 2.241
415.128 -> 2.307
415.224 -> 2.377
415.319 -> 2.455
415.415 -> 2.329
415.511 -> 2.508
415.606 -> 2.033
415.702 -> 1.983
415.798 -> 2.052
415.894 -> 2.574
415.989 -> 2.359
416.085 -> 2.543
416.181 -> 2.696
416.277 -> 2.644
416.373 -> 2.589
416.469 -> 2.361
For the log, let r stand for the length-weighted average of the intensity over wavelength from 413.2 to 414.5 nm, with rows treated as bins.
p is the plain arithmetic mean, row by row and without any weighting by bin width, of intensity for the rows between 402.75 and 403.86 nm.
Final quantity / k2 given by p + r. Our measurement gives 5.03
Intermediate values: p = 2.57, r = 2.46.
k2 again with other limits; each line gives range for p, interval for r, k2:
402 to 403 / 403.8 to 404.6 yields 5.22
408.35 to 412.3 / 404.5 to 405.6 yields 5.00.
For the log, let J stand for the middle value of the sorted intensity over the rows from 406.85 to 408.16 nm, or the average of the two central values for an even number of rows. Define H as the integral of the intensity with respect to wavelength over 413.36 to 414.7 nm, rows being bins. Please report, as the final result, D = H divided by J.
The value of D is 1.34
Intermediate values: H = 3.29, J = 2.46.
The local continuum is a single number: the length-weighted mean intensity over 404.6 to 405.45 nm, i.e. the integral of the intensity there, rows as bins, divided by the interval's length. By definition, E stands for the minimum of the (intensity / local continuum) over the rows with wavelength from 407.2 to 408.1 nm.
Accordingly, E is 0.88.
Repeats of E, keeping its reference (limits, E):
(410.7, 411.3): 0.92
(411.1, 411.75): 0.92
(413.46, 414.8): 0.83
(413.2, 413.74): 0.90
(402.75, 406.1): 0.81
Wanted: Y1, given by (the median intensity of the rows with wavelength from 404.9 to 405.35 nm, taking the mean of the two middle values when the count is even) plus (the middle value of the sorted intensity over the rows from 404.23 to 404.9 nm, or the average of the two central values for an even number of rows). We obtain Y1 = 4.99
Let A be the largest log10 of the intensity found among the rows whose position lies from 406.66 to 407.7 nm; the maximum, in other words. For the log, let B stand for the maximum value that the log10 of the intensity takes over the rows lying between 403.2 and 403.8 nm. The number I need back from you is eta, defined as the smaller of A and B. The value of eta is 0.417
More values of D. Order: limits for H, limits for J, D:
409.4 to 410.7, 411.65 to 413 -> 1.14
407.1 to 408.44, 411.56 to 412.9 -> 1.27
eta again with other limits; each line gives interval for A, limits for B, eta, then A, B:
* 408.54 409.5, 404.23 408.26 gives 0.461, 0.490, 0.46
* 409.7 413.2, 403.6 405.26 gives 0.447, 0.447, 0.46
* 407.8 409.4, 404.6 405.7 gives 0.461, 0.490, 0.46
